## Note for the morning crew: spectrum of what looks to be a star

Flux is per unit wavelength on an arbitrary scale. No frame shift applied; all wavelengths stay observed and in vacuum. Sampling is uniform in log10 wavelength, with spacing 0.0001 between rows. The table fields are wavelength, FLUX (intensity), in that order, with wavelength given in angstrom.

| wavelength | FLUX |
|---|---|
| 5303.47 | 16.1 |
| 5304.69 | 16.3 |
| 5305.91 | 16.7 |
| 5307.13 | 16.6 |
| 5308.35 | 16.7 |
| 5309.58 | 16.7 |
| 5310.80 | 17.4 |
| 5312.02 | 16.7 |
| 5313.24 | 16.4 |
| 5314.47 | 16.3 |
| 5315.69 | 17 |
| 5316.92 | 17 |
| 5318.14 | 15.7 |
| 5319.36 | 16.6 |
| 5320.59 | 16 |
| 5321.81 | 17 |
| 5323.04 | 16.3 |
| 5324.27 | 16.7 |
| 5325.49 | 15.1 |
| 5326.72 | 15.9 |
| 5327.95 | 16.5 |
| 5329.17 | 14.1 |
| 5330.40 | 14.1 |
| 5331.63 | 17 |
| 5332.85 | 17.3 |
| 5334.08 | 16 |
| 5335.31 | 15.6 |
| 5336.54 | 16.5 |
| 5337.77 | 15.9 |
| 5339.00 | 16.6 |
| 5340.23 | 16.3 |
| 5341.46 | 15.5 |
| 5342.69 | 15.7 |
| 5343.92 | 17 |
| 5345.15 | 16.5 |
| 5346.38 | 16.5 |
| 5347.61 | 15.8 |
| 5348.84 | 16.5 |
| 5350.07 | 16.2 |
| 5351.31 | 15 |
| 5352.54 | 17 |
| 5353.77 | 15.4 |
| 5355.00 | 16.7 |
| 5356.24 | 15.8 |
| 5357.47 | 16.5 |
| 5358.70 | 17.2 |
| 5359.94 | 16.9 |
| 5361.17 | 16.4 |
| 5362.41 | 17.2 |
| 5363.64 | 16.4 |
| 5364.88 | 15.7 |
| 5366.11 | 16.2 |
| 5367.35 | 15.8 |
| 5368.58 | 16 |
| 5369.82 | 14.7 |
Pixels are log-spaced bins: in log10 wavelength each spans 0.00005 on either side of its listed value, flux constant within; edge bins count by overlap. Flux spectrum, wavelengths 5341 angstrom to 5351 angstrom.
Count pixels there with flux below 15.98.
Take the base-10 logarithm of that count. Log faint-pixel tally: 0.48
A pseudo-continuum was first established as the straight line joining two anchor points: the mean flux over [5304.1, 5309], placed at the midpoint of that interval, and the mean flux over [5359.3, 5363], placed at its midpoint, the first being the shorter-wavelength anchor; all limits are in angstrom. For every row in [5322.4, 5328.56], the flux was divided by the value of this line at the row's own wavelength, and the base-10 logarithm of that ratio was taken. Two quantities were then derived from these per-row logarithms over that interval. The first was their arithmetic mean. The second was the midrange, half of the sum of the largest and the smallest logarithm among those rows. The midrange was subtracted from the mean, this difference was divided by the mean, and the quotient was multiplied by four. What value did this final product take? -1.5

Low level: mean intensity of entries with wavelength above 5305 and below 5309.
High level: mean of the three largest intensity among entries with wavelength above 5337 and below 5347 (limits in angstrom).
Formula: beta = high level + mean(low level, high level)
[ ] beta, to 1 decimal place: 33.4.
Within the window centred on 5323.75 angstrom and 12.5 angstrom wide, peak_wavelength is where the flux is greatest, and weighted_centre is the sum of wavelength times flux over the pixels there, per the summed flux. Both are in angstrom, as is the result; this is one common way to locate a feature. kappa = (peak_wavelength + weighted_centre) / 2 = 5322.7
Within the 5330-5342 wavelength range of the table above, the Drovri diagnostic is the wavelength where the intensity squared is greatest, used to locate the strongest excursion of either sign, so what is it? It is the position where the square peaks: 5332.85 angstrom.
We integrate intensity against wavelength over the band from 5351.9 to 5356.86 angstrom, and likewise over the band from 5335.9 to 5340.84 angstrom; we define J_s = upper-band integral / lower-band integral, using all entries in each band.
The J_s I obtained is 1.00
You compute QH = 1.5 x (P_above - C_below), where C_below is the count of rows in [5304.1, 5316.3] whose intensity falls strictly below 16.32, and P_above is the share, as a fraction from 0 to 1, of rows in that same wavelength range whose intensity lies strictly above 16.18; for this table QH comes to -1.5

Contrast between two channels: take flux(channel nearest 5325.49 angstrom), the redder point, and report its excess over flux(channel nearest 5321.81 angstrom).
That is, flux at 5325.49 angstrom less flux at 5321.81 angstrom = -1.9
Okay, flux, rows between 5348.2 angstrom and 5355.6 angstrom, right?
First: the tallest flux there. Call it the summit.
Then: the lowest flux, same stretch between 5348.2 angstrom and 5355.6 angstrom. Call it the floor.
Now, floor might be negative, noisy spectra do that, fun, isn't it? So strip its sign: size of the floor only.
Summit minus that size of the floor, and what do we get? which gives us 2.0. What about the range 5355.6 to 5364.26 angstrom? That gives 1.4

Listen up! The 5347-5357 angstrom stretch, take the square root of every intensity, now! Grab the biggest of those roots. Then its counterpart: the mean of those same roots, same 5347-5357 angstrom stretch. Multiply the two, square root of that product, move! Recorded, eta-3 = 4.06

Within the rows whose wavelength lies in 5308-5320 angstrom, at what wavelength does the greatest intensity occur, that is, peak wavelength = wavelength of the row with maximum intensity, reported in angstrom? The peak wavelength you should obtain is 5310.80 angstrom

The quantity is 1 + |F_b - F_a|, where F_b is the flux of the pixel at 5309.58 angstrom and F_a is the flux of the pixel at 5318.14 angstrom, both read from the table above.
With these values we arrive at 2.0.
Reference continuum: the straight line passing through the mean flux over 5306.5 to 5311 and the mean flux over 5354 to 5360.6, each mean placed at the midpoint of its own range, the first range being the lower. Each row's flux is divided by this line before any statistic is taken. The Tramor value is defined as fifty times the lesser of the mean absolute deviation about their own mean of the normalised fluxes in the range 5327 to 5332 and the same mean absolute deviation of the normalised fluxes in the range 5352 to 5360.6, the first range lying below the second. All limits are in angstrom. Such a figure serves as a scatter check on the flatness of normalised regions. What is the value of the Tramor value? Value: 1.56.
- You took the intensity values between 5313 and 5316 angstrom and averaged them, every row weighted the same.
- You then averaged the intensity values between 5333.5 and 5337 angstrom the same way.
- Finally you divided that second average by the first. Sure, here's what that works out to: 0.97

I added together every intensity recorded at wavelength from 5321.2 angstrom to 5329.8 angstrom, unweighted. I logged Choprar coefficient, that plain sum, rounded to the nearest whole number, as 112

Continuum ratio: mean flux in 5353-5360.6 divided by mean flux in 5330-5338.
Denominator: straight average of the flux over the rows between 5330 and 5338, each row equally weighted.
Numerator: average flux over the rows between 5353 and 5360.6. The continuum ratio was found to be 1.02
